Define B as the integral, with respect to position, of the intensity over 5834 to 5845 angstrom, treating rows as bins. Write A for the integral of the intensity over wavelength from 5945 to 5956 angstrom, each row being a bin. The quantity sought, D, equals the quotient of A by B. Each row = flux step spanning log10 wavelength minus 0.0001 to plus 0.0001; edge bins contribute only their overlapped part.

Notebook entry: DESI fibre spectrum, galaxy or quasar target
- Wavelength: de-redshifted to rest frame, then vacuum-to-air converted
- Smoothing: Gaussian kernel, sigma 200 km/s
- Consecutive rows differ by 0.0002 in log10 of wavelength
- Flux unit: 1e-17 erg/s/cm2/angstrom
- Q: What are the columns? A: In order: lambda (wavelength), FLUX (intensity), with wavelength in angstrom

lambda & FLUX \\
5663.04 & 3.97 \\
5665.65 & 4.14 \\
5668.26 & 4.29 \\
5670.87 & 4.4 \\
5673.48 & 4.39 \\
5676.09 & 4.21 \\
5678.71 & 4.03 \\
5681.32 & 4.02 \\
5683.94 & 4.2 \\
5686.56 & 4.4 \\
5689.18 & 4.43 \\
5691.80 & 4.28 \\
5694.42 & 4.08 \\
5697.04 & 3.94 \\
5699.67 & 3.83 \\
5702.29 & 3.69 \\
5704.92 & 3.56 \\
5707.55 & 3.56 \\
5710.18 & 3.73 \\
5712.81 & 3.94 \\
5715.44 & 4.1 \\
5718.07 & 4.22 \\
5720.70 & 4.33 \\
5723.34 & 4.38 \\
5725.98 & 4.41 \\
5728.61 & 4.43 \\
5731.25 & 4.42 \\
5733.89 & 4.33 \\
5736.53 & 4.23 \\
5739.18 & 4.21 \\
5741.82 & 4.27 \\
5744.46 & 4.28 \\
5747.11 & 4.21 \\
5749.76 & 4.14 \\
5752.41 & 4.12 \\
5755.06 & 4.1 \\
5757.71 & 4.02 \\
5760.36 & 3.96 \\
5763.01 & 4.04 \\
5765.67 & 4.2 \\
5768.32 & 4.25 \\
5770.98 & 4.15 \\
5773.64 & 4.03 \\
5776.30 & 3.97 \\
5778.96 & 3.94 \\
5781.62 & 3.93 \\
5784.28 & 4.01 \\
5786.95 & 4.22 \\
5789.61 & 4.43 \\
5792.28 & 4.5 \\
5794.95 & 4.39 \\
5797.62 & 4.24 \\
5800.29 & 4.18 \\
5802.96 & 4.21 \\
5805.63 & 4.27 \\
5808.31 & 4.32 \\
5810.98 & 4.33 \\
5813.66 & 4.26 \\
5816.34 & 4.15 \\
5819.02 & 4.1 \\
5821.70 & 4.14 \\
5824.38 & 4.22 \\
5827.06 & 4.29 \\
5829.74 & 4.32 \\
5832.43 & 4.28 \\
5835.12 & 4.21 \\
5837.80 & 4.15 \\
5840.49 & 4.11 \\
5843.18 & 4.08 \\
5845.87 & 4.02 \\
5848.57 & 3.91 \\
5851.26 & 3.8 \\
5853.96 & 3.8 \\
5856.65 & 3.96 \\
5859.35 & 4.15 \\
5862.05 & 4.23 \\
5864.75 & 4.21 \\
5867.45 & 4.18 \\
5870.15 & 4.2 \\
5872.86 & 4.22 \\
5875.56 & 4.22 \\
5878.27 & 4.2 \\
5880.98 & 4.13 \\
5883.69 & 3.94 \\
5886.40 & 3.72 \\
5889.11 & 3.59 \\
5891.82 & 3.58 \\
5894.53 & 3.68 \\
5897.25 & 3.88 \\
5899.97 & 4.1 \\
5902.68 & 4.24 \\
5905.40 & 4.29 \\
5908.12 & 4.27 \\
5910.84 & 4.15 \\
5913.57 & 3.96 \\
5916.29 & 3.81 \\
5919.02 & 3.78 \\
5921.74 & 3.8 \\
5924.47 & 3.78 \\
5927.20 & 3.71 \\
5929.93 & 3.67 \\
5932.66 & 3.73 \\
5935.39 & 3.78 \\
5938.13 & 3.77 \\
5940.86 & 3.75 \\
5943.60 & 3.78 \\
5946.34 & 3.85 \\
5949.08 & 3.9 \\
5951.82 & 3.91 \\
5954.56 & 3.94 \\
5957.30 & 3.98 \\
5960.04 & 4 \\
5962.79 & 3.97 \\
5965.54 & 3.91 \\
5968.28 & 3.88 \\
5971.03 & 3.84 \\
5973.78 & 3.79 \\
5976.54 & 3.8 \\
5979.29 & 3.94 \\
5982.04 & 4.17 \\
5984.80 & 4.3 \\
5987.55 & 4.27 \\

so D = 0.94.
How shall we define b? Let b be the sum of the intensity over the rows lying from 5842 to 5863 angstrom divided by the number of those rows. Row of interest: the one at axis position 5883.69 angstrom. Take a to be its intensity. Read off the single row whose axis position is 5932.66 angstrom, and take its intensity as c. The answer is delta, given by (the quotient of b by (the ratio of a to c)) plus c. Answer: 7.5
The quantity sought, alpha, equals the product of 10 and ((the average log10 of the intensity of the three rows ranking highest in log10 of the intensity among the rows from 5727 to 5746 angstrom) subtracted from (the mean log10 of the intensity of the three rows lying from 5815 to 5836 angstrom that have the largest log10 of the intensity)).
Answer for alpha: -0.10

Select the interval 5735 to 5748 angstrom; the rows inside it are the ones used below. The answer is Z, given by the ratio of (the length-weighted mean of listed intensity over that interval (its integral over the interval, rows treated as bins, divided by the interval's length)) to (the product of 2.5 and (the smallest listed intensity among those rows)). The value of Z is 0.403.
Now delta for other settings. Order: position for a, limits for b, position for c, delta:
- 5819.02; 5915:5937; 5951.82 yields 7.5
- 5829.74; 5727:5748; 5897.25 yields 7.7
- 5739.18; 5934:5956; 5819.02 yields 7.8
